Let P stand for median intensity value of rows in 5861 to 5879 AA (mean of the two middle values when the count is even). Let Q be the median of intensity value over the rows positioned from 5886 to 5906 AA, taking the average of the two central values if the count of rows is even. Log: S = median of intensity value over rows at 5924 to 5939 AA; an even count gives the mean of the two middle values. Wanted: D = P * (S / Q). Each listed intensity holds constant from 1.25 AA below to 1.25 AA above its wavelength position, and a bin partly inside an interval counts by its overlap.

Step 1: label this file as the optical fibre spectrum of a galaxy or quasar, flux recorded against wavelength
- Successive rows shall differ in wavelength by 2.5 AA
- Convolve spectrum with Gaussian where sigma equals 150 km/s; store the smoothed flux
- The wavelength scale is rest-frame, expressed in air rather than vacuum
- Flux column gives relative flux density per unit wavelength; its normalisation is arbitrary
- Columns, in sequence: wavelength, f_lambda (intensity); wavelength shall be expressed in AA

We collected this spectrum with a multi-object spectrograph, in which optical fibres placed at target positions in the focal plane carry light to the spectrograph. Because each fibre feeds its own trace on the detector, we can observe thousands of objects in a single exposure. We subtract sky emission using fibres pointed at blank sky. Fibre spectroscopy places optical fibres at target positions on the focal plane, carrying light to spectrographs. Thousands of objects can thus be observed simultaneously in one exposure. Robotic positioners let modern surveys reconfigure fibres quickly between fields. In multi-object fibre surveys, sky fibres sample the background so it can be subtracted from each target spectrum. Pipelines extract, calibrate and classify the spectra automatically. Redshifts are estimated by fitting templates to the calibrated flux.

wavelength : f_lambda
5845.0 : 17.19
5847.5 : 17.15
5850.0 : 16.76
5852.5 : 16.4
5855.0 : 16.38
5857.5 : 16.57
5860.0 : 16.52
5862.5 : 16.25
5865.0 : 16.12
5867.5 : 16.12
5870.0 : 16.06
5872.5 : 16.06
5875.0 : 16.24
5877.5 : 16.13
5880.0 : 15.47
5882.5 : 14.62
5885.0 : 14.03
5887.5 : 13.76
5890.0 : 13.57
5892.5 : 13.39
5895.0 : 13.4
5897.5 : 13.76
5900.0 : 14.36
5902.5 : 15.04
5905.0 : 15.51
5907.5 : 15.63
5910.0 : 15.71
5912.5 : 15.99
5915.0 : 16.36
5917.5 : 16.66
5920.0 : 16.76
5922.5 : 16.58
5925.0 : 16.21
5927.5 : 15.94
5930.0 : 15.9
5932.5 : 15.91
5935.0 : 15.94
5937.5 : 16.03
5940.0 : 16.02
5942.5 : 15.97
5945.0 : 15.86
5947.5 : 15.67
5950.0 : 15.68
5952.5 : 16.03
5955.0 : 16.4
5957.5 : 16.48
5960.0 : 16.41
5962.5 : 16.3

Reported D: 19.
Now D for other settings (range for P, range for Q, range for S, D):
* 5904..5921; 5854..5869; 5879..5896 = 13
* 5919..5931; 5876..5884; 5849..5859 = 17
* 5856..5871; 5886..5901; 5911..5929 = 19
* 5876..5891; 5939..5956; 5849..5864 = 15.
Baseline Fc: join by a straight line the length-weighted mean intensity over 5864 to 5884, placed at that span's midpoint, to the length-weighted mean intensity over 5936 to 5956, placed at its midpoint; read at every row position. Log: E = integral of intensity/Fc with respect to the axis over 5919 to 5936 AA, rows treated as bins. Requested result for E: 17.3 AA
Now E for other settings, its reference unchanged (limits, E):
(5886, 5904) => 15.8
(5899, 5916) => 16.6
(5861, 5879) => 18.4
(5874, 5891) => 15.9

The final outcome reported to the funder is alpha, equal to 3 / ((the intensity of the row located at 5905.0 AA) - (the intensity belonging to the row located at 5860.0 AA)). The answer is -3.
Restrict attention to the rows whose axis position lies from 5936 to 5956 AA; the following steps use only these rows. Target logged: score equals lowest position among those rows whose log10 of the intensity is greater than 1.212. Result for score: 5955.0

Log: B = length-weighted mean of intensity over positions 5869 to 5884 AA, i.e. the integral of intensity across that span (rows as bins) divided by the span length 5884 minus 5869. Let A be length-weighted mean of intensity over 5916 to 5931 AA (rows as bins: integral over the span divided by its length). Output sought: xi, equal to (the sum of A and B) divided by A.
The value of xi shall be 1.96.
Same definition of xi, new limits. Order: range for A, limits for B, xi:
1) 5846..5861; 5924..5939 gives 1.96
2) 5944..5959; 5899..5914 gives 1.96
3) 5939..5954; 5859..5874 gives 2.02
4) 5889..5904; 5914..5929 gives 2.18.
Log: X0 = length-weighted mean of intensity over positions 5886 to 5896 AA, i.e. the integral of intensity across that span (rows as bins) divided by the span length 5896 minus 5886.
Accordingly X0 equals 13.5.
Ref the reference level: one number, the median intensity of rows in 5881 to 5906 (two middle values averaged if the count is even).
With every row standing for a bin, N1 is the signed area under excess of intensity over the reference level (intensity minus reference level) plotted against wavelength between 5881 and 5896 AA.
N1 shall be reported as -1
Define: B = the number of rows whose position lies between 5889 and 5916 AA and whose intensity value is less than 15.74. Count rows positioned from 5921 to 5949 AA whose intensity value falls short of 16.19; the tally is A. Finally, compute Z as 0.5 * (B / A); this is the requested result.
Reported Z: 0.50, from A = 9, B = 9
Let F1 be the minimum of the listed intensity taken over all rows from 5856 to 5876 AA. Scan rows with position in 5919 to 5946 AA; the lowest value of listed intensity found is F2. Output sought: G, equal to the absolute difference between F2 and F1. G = 0.20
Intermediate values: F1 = 16.06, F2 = 15.86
